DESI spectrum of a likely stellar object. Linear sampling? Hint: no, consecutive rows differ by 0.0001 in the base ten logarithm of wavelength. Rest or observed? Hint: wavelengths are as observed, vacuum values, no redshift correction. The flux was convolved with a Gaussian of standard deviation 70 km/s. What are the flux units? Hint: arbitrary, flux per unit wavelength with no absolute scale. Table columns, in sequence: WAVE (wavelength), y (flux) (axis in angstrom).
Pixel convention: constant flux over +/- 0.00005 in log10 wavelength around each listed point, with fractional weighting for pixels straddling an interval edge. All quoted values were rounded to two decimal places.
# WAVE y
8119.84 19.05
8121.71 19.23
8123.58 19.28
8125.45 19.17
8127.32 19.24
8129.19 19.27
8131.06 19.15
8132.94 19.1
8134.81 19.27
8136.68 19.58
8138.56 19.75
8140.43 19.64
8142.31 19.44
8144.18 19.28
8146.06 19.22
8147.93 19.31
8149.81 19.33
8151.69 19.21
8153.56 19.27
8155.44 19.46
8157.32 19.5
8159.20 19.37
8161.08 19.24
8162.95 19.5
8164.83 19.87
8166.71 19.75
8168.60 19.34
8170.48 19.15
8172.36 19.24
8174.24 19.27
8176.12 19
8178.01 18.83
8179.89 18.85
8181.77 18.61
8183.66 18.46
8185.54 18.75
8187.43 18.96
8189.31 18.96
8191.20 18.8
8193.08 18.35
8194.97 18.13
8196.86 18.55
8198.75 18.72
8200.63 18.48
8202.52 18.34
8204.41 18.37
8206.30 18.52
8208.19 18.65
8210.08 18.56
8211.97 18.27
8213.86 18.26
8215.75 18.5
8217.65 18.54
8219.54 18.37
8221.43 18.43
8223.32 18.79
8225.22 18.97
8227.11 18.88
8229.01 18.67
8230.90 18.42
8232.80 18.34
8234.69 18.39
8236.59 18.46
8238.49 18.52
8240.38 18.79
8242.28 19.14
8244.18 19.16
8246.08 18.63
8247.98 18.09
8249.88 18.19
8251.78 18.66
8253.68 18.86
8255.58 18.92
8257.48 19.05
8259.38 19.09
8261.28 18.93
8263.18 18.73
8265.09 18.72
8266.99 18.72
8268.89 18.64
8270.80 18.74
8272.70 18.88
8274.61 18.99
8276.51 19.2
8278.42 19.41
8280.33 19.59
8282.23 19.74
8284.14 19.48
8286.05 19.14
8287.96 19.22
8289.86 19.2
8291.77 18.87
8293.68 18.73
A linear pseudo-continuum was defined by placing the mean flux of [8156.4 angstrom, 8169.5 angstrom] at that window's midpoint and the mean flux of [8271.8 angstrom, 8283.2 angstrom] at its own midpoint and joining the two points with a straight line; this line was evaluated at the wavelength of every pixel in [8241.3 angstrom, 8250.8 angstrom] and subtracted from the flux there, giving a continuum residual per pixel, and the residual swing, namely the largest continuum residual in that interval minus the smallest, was 1.06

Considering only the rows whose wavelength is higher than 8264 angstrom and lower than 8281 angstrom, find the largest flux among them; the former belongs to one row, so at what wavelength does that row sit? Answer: 8280.33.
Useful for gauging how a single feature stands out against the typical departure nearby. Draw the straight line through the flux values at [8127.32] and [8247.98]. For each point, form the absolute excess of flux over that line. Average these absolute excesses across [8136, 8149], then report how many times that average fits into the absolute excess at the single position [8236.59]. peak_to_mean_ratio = 1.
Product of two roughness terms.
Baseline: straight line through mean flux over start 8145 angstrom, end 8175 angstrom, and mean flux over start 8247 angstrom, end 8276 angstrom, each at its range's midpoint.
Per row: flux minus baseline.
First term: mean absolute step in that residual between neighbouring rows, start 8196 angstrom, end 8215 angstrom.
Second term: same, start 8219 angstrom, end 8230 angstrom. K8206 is 0.025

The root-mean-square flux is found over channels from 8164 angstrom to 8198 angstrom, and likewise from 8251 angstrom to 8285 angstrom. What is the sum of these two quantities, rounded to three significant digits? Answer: 38.0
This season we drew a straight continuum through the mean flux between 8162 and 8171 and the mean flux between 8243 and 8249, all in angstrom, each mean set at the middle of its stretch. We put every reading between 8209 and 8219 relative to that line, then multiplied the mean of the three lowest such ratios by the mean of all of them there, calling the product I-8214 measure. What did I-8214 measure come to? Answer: 0.937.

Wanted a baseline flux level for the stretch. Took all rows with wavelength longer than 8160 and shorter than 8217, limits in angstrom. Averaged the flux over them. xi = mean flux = 18.8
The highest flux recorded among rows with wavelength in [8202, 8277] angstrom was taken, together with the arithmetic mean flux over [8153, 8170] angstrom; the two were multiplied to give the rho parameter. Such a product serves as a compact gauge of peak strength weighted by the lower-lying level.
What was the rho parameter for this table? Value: 374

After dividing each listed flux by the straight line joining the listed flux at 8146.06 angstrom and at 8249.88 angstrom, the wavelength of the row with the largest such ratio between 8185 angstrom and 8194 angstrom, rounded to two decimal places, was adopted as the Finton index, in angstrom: 8189.31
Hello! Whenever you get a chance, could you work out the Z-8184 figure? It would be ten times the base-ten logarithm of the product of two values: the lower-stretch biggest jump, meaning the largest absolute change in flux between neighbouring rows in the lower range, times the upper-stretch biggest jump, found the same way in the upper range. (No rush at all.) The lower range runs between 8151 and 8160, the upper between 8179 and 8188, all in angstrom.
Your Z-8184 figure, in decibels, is -13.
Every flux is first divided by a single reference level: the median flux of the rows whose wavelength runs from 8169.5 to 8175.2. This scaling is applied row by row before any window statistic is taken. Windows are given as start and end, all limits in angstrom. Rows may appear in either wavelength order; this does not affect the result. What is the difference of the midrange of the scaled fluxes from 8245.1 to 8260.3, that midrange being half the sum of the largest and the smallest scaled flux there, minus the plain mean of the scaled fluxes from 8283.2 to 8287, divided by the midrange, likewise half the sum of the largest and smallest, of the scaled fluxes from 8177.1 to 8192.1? -0.038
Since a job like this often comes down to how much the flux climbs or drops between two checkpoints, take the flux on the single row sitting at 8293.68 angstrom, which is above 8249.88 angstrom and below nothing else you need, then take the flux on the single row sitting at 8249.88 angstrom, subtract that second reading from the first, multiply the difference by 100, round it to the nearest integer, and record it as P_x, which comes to 54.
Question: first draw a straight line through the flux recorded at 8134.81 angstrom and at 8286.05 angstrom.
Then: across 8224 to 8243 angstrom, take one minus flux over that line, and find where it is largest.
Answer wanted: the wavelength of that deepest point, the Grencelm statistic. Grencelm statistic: 8232.80 angstrom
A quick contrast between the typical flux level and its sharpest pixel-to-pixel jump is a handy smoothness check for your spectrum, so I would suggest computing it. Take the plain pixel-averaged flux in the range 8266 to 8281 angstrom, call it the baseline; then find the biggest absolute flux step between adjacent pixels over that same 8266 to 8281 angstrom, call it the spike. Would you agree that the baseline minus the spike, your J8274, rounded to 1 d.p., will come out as 18.8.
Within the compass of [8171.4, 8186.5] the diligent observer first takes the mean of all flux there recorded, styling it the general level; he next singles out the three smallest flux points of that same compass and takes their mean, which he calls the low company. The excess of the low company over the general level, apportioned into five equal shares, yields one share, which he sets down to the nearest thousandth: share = -0.054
